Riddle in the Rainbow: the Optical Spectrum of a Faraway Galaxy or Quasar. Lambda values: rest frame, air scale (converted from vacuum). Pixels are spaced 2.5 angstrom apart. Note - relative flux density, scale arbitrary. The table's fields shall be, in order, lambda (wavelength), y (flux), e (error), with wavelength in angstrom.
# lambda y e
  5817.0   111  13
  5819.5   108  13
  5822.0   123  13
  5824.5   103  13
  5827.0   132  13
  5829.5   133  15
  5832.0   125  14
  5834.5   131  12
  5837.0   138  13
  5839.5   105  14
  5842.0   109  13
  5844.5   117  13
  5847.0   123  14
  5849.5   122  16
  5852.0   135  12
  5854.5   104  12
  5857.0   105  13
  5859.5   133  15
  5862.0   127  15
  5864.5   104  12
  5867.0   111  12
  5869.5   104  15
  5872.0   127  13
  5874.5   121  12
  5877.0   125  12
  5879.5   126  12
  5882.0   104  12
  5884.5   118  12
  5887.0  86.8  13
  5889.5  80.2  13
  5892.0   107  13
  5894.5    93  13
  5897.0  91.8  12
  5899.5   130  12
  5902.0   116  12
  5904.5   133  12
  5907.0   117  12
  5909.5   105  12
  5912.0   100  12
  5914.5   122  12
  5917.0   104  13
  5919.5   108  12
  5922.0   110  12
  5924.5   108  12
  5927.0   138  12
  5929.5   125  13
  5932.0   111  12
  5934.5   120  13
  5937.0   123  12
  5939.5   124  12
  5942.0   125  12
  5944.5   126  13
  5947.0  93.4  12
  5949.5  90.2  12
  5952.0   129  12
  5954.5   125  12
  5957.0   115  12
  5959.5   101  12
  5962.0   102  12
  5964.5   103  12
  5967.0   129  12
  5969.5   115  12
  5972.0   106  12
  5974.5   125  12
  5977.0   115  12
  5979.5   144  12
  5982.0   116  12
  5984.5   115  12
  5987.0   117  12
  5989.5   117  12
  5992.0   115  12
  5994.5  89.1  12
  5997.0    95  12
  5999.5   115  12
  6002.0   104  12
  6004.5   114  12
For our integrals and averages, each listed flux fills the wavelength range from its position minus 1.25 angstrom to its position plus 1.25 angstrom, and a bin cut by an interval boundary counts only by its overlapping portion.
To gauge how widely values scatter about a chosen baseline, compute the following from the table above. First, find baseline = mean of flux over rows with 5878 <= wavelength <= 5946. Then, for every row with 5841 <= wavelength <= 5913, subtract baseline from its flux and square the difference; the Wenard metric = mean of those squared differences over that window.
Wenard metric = 203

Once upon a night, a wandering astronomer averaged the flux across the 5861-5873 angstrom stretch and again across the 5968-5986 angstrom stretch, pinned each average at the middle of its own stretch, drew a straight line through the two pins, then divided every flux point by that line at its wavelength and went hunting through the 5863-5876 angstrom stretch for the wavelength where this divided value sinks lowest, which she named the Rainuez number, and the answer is 5869.5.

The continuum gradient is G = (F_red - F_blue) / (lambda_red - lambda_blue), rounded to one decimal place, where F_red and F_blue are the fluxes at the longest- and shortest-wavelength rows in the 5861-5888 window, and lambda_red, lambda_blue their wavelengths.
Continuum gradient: -1.6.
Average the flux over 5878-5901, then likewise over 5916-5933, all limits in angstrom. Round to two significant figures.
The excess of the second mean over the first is 11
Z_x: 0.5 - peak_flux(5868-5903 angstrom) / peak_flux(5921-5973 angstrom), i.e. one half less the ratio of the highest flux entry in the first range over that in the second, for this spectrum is -0.44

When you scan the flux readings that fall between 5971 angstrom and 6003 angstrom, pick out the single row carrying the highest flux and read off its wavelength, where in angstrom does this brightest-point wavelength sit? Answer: 5979.5 angstrom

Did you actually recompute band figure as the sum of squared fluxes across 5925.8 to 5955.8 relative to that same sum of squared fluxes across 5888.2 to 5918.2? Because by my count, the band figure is 1.20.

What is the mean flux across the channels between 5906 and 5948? 115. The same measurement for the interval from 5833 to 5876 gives 119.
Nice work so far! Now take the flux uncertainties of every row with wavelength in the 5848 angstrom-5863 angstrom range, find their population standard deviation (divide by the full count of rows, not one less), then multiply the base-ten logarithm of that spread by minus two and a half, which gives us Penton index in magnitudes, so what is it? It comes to -0.5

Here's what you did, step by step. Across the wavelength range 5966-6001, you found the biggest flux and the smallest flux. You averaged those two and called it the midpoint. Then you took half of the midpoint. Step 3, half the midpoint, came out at 58.3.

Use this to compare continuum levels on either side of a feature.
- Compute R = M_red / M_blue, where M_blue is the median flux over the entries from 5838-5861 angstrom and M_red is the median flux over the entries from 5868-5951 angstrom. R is 0.99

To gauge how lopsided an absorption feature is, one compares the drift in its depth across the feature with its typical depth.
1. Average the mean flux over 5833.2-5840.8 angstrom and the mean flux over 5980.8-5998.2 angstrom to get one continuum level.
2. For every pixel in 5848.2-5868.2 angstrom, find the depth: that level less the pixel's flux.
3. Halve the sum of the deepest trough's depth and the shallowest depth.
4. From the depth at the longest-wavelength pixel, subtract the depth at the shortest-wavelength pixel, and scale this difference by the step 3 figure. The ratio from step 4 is -4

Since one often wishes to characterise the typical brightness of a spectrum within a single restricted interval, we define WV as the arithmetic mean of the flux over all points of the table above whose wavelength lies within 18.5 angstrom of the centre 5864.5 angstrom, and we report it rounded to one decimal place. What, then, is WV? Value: 118.1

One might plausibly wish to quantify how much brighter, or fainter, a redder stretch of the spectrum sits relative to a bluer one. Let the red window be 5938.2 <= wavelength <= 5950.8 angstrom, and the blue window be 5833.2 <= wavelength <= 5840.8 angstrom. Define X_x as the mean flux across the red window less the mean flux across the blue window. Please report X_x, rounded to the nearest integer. -13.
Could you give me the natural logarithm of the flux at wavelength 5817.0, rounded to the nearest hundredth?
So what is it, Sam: 4.71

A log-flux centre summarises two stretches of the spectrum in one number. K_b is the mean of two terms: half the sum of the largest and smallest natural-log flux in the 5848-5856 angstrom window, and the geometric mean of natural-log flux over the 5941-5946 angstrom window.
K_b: 4.80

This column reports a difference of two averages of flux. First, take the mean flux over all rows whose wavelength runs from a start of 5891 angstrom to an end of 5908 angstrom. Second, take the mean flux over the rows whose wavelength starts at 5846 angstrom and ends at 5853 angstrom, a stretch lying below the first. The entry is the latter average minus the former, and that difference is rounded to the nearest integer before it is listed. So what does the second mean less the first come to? 14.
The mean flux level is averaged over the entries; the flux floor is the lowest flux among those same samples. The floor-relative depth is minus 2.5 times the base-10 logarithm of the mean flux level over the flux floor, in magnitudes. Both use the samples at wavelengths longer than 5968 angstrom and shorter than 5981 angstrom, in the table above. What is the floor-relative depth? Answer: -0.144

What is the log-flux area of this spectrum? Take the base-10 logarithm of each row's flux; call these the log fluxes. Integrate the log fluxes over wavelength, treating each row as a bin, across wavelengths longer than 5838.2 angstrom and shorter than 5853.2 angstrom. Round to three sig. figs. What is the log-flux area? 31.1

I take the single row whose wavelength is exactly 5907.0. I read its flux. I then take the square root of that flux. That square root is 10.8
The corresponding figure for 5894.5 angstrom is 9.6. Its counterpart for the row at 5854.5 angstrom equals 10.2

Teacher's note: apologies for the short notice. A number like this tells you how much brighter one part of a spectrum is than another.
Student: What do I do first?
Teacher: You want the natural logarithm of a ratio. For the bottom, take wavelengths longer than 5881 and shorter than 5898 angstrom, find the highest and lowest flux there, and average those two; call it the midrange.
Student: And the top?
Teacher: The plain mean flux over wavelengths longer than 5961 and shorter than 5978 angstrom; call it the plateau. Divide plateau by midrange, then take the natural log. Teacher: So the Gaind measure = 0.14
